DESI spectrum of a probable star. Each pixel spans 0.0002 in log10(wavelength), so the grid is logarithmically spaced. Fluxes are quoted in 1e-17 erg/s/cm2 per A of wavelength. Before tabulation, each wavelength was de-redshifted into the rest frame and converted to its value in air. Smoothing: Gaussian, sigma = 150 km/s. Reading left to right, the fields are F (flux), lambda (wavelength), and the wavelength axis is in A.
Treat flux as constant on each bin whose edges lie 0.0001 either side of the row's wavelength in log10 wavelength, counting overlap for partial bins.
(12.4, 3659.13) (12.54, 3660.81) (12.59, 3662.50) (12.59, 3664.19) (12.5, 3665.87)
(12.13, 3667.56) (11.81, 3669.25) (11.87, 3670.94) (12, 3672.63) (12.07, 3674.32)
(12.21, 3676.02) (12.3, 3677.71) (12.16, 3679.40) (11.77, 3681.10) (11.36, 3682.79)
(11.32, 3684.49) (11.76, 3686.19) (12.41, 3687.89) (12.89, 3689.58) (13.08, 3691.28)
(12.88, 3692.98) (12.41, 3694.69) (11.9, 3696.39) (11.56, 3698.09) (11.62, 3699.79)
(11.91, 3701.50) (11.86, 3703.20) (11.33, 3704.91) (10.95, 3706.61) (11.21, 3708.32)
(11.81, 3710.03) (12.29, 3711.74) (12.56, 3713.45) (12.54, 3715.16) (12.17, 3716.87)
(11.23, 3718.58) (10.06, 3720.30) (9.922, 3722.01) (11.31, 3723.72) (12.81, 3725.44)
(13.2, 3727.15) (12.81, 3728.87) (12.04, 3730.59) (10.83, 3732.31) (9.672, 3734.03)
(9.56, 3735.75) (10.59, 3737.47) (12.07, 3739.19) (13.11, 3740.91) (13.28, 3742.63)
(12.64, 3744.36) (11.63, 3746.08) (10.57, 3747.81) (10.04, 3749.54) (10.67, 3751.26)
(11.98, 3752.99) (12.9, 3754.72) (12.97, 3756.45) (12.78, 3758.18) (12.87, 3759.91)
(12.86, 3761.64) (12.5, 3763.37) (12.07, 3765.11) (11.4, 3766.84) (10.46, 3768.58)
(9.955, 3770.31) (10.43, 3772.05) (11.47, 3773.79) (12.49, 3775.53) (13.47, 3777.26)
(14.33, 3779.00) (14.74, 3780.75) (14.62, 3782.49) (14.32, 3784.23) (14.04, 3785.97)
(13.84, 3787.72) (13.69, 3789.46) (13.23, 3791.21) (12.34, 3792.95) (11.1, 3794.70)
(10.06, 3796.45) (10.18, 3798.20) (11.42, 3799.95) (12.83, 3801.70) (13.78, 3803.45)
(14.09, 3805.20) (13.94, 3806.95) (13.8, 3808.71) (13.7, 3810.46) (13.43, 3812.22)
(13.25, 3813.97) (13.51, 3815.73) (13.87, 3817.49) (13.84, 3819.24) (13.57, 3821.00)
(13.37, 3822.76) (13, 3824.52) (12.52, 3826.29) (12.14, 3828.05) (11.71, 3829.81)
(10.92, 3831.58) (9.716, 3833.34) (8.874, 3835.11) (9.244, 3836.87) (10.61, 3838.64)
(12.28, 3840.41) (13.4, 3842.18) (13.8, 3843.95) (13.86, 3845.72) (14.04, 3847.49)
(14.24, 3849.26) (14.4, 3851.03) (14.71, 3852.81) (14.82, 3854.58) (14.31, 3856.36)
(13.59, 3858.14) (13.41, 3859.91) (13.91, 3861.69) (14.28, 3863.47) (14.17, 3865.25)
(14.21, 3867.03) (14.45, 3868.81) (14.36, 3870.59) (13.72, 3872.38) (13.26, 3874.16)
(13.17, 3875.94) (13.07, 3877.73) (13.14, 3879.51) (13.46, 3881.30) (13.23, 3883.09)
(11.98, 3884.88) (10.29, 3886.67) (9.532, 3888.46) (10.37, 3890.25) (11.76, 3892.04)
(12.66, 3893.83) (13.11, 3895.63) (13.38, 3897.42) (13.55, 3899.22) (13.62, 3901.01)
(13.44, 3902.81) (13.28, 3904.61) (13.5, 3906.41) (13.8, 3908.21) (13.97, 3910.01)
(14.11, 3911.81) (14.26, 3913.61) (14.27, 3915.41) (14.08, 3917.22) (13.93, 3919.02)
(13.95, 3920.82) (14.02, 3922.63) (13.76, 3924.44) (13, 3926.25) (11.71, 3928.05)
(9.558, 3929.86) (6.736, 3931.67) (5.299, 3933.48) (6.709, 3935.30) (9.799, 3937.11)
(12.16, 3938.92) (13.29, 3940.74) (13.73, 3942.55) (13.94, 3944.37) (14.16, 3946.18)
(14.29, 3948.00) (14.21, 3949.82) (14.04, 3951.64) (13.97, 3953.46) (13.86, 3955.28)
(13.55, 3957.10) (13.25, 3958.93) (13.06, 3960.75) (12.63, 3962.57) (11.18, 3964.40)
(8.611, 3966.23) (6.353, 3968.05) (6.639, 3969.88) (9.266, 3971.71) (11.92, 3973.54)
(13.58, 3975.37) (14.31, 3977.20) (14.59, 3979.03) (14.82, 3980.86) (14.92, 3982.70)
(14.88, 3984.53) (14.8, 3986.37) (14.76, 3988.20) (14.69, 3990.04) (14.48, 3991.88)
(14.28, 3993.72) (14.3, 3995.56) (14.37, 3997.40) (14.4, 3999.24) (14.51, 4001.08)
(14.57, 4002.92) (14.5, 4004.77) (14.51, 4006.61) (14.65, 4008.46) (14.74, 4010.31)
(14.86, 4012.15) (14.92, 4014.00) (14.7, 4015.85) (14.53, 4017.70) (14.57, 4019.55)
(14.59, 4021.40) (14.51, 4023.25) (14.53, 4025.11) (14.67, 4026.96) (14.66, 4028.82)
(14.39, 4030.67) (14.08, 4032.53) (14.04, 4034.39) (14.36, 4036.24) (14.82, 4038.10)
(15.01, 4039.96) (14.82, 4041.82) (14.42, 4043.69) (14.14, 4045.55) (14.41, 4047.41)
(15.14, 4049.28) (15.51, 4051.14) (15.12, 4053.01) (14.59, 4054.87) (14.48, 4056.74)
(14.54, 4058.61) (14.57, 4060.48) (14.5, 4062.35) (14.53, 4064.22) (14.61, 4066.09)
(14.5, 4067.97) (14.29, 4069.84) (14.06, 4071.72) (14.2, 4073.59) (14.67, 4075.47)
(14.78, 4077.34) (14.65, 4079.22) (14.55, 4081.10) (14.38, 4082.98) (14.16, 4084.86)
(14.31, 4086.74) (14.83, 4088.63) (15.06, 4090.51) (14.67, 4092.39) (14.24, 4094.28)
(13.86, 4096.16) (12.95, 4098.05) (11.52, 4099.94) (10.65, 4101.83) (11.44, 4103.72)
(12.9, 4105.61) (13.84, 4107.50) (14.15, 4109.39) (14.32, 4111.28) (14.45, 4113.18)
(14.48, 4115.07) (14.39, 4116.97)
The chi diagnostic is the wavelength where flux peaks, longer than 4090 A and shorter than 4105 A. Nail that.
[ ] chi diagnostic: 4090.51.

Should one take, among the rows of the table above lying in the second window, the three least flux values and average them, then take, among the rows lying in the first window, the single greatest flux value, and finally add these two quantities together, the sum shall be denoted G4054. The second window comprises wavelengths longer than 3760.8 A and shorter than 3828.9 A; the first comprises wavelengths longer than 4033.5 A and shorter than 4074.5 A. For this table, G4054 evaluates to 25.6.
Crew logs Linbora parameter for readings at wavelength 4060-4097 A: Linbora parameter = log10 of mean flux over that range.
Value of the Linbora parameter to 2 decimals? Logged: 1.16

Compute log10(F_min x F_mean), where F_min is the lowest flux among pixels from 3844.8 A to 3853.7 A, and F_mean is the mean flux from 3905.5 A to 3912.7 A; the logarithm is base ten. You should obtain 2.28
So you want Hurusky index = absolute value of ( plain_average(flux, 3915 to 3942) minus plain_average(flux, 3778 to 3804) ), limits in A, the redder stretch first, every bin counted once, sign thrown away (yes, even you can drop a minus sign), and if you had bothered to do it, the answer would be 1.5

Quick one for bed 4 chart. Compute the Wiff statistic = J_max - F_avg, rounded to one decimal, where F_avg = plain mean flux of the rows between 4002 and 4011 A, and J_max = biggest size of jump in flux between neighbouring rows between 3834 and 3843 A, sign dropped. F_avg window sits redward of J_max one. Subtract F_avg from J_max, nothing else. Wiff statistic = -12.9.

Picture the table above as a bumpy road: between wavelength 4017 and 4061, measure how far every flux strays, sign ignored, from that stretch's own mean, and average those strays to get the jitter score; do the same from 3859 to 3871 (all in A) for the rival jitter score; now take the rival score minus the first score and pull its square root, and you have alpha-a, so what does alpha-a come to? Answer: 0.13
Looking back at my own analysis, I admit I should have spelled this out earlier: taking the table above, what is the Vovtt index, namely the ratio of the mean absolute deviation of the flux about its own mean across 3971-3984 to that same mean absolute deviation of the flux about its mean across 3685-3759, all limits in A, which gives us 1.9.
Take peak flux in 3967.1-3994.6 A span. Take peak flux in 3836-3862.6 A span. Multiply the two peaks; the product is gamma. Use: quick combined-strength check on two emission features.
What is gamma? 221.1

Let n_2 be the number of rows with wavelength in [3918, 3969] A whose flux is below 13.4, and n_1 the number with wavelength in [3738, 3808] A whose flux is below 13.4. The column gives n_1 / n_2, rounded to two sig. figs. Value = 1.9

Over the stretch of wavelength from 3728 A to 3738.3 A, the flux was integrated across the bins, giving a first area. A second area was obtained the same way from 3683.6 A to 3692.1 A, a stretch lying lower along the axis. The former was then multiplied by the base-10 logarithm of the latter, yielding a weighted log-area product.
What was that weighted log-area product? 227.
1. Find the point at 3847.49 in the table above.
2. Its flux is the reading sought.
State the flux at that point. 14.04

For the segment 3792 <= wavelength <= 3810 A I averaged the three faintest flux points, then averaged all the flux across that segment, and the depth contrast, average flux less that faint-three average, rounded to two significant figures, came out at 1.9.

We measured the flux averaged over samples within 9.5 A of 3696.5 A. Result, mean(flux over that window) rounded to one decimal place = 12.2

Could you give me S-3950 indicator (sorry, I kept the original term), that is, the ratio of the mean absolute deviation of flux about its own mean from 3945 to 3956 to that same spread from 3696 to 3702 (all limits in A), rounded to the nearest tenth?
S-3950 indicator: 0.8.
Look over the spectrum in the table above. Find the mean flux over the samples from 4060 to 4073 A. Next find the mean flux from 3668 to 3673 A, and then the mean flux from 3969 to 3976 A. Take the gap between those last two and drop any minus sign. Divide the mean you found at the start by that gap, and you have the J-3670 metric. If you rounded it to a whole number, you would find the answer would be 9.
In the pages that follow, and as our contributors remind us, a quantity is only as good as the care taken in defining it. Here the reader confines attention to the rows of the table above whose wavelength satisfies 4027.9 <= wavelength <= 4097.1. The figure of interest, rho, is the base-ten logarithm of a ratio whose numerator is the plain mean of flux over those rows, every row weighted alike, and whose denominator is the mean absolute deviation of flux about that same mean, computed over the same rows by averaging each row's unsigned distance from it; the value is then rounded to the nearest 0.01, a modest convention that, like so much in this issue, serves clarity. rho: 1.74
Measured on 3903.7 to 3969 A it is 0.79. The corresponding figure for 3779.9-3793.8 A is 1.38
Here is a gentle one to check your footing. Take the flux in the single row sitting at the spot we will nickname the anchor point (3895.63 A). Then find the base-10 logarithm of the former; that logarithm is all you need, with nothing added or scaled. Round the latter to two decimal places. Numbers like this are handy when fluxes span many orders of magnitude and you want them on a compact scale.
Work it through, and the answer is 1.12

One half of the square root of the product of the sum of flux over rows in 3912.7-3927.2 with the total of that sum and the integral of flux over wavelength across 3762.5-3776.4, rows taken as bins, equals 86.5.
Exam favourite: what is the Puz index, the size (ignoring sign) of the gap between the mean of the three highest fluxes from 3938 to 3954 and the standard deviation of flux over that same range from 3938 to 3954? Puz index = 13.6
